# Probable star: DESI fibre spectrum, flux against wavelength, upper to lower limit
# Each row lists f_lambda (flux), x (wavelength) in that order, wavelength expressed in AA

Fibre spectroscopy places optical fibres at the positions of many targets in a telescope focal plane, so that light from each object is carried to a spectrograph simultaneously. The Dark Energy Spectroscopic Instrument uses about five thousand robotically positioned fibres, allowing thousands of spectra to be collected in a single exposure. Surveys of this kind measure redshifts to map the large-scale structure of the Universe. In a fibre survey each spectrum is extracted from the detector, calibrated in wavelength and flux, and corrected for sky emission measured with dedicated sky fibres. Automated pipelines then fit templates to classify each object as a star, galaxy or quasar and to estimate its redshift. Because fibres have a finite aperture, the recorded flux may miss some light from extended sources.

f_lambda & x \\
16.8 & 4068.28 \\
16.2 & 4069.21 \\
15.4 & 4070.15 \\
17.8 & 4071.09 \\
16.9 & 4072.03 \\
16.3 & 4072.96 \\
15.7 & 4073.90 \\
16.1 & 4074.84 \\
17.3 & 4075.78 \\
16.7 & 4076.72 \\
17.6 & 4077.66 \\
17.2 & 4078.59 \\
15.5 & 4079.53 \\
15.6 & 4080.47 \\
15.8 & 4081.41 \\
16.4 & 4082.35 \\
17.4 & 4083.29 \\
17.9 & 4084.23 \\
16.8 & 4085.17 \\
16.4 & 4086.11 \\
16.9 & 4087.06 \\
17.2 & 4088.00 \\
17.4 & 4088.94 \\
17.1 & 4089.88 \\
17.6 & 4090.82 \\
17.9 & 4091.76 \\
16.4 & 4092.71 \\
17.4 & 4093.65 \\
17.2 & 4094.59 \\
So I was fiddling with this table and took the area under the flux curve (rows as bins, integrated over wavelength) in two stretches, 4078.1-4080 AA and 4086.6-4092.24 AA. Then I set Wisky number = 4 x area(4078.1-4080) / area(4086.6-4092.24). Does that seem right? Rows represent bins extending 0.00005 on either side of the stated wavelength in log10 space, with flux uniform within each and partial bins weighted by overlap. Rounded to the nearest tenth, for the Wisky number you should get 1.3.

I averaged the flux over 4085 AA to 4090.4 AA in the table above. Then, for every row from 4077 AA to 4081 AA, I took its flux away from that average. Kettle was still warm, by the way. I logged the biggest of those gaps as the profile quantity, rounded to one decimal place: 1.5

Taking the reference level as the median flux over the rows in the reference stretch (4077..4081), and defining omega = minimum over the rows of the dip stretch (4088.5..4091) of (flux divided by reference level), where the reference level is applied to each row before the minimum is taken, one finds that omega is 1.04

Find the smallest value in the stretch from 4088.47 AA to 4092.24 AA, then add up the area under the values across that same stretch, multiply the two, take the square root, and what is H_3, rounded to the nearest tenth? 33.6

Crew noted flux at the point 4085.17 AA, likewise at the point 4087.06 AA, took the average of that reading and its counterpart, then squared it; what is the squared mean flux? 284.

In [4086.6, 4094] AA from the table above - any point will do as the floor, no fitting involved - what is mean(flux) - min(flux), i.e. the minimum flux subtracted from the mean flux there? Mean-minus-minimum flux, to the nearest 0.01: 0.84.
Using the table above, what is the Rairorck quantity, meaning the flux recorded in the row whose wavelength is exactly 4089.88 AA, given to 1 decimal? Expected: 17.1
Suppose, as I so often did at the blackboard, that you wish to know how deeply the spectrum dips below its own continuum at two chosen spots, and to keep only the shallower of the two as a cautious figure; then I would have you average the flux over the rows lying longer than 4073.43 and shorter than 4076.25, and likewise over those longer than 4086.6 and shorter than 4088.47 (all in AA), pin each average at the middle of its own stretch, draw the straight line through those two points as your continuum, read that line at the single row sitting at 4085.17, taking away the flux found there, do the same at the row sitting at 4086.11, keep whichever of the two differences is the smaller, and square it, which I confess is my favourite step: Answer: 0.02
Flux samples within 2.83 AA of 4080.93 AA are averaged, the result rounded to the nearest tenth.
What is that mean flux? 16.3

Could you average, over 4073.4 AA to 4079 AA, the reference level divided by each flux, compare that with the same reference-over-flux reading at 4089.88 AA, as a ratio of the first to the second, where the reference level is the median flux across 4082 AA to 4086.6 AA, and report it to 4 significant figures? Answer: 1.022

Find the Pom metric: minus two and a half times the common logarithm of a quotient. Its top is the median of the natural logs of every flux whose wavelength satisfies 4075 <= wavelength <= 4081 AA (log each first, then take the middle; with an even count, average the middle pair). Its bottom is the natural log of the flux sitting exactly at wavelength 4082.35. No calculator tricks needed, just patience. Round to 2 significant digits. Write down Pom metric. -0.013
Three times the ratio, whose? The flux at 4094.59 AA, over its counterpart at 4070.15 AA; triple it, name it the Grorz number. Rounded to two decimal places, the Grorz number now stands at 3.35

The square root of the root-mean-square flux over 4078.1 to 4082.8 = 4.01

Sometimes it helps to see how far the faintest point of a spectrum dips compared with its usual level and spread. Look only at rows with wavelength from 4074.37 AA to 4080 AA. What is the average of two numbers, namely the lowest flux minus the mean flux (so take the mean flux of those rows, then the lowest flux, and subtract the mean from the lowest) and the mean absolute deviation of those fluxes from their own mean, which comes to -0.30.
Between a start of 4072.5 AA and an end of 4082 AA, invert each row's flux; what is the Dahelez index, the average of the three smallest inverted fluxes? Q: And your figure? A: 0.0576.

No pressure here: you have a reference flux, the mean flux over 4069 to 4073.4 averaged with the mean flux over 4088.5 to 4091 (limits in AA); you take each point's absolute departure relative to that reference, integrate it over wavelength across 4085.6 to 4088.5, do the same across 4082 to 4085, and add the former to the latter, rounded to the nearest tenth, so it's 2.6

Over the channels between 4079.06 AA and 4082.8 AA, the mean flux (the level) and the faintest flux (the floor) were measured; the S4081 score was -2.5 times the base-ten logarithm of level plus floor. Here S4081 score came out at -3.74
